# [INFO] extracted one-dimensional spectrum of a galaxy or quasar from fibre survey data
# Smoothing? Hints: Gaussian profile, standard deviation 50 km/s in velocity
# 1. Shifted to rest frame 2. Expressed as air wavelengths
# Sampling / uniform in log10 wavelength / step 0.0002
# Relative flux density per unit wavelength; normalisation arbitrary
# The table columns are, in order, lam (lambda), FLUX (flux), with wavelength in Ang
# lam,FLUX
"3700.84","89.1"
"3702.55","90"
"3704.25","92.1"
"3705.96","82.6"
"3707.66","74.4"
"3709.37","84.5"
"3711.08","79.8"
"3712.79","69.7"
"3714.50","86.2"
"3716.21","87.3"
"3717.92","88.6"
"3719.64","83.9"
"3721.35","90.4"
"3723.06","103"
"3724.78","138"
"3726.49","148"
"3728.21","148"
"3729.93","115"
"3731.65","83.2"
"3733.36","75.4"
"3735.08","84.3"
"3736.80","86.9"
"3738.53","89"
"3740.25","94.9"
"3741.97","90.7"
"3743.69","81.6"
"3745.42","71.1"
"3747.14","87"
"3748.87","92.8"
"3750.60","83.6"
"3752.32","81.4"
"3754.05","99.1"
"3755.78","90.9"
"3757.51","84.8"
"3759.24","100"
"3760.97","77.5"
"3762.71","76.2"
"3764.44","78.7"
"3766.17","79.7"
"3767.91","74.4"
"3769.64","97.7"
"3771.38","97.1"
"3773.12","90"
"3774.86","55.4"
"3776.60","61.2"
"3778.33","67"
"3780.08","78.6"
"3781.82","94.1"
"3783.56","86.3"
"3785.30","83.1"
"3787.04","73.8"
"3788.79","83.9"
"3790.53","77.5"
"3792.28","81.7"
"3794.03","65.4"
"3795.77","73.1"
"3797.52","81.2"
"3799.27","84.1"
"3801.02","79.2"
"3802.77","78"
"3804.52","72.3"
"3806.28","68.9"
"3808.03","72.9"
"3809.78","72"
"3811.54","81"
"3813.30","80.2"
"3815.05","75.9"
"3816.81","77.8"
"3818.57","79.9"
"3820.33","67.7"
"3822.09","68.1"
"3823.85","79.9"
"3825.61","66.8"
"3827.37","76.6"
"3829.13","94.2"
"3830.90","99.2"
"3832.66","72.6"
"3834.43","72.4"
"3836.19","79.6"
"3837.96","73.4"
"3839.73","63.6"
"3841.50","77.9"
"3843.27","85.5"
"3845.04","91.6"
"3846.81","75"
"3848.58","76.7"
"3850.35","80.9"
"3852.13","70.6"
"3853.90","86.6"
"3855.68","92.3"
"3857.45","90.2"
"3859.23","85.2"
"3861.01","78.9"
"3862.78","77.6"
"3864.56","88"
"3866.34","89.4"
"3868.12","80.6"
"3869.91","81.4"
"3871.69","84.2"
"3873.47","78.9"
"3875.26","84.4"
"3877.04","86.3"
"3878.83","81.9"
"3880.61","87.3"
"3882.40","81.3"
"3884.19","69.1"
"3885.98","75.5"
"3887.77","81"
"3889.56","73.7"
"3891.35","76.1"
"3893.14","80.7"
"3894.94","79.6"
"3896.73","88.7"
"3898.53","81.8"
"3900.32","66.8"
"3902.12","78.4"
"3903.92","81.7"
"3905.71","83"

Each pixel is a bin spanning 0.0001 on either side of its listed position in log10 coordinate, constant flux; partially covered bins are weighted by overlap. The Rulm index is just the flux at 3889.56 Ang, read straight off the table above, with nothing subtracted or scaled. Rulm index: 73.7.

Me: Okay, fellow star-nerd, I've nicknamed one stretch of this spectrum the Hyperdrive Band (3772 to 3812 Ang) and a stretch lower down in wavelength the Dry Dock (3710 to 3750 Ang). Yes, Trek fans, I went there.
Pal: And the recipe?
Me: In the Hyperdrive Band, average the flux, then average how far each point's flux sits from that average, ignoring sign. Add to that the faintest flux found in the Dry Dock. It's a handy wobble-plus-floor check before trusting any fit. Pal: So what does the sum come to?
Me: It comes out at 77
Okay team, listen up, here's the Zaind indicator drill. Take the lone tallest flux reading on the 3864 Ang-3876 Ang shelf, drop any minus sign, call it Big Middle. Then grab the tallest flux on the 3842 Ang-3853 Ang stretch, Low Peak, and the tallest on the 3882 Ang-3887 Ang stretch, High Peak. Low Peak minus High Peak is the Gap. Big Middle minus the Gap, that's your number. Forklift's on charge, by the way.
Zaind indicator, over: 79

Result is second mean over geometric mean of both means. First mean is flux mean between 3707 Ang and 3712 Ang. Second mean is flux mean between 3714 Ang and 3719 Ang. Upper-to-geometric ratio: 1.05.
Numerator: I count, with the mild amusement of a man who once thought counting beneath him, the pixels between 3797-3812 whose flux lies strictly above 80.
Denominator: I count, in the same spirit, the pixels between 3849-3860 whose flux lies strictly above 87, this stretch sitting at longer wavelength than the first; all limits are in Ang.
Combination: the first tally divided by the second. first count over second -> 1.5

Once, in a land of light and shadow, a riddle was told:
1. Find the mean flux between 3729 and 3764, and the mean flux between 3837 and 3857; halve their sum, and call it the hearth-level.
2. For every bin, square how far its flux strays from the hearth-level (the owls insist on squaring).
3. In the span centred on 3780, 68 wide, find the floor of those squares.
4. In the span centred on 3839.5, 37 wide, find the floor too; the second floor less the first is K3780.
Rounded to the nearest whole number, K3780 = 4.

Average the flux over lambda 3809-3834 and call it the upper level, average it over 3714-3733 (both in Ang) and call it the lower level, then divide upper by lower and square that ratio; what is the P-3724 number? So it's 0.54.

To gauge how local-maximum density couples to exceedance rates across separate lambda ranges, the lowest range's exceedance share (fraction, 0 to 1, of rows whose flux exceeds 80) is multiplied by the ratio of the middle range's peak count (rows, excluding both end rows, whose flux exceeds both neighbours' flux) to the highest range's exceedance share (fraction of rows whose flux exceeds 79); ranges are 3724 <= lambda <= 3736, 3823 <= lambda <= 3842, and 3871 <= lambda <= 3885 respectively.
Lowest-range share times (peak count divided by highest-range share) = 2.3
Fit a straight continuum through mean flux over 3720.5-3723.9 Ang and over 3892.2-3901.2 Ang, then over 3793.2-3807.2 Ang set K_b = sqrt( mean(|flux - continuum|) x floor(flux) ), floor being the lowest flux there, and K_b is 30.0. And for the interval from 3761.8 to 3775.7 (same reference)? 27.5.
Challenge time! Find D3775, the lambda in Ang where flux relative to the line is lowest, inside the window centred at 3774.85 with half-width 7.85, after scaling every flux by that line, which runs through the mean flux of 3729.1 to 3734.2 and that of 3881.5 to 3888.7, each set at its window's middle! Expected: 3774.86 Ang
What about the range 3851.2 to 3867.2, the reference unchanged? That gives 3852.13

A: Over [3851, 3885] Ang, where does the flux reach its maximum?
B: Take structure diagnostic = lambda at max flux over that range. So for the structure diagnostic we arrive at 3855.68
